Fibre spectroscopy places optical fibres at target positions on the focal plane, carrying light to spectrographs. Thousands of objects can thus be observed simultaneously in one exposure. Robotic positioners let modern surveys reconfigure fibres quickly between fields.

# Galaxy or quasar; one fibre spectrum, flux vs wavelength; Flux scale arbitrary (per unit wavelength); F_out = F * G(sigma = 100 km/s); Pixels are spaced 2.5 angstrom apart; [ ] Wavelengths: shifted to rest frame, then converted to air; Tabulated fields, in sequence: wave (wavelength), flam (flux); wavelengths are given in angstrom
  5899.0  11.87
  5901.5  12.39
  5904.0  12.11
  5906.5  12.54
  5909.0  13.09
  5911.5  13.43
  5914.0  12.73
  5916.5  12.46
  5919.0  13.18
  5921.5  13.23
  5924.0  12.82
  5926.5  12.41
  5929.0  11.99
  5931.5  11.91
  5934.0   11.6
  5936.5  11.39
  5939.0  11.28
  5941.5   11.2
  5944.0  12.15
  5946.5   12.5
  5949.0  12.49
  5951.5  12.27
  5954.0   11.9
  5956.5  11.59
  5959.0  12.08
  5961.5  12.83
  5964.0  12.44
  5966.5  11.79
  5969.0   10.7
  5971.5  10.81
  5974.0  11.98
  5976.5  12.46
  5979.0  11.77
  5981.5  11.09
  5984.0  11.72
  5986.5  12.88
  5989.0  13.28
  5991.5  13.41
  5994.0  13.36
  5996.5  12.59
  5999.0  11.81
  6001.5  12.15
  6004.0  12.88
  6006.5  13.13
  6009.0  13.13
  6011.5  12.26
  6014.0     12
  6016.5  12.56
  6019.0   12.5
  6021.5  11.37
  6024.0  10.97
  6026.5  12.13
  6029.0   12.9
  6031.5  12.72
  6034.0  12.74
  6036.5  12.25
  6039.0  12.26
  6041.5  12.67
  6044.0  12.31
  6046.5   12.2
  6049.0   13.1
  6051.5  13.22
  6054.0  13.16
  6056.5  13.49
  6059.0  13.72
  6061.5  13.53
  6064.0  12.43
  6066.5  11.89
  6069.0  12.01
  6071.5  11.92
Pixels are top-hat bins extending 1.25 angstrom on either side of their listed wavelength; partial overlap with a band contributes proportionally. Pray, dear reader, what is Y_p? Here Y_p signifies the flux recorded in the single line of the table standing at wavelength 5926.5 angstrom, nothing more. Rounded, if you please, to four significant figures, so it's 12.41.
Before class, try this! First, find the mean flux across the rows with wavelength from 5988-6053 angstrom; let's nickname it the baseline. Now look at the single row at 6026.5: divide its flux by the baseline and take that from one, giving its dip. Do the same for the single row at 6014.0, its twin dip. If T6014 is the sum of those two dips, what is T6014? 0.075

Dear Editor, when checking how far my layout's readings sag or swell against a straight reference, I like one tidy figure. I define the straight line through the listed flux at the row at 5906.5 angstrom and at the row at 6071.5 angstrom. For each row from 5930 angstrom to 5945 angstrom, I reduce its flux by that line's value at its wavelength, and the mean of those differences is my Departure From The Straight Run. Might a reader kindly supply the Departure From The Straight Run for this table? -0.8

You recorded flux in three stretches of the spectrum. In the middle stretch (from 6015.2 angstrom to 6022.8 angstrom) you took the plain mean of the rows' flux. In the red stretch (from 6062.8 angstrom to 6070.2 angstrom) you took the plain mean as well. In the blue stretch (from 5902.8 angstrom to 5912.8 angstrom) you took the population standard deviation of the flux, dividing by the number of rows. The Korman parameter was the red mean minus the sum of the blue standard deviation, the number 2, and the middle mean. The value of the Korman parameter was -2.5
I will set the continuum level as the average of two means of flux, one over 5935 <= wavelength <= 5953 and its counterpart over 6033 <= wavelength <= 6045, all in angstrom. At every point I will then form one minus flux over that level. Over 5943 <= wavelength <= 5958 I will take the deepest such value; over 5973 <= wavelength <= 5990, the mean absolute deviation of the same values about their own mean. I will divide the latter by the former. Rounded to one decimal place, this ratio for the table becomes 1.0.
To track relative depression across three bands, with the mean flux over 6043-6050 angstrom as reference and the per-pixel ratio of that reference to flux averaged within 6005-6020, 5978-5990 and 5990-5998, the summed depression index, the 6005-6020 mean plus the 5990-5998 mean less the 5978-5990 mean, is 0.92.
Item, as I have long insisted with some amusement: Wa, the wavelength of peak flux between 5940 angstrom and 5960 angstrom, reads 5946.5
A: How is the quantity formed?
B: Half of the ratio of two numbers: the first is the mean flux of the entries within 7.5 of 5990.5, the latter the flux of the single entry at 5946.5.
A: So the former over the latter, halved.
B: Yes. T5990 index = 0.515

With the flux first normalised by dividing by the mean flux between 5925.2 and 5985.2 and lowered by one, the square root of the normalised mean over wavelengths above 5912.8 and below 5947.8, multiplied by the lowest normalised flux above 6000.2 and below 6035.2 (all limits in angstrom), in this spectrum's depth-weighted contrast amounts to -0.013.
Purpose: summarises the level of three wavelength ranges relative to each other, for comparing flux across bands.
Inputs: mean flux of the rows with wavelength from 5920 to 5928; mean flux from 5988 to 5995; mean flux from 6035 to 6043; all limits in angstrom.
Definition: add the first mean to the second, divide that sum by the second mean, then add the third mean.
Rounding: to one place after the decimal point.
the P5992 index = 14.4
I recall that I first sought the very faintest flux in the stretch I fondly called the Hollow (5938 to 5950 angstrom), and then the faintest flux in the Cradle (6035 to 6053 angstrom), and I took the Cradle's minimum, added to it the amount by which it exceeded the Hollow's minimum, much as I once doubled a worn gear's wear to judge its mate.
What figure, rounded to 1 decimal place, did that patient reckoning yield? 13.2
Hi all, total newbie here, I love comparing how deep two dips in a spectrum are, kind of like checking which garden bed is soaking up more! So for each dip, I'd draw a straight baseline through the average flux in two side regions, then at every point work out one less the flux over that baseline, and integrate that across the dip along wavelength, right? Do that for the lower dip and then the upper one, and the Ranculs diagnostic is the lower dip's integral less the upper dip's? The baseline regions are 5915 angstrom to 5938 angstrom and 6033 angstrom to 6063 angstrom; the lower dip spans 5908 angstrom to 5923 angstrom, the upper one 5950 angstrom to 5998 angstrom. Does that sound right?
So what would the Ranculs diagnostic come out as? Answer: -2.4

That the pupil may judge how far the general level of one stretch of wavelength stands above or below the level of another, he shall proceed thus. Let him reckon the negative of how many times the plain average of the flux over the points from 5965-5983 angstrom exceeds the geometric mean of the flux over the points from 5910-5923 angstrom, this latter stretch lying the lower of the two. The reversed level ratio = -0.89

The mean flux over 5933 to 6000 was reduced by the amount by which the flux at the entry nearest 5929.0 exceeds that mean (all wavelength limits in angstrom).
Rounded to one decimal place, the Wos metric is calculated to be 12.1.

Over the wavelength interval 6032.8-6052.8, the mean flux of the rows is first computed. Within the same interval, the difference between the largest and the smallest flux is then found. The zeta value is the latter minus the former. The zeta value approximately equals -11.6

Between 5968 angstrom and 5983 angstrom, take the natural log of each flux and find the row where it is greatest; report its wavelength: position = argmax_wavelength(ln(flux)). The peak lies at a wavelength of 5976.5 angstrom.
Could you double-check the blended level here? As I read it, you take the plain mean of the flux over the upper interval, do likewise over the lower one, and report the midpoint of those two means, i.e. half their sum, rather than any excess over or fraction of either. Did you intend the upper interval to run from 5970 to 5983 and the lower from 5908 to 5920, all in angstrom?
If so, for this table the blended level 12.3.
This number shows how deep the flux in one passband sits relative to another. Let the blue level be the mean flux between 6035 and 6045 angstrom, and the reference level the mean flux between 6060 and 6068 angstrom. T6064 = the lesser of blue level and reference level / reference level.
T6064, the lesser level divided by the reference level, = 0.98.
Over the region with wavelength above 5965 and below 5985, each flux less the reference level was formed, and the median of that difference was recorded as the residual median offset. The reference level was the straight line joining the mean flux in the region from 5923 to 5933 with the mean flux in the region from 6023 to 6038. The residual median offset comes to -0.54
